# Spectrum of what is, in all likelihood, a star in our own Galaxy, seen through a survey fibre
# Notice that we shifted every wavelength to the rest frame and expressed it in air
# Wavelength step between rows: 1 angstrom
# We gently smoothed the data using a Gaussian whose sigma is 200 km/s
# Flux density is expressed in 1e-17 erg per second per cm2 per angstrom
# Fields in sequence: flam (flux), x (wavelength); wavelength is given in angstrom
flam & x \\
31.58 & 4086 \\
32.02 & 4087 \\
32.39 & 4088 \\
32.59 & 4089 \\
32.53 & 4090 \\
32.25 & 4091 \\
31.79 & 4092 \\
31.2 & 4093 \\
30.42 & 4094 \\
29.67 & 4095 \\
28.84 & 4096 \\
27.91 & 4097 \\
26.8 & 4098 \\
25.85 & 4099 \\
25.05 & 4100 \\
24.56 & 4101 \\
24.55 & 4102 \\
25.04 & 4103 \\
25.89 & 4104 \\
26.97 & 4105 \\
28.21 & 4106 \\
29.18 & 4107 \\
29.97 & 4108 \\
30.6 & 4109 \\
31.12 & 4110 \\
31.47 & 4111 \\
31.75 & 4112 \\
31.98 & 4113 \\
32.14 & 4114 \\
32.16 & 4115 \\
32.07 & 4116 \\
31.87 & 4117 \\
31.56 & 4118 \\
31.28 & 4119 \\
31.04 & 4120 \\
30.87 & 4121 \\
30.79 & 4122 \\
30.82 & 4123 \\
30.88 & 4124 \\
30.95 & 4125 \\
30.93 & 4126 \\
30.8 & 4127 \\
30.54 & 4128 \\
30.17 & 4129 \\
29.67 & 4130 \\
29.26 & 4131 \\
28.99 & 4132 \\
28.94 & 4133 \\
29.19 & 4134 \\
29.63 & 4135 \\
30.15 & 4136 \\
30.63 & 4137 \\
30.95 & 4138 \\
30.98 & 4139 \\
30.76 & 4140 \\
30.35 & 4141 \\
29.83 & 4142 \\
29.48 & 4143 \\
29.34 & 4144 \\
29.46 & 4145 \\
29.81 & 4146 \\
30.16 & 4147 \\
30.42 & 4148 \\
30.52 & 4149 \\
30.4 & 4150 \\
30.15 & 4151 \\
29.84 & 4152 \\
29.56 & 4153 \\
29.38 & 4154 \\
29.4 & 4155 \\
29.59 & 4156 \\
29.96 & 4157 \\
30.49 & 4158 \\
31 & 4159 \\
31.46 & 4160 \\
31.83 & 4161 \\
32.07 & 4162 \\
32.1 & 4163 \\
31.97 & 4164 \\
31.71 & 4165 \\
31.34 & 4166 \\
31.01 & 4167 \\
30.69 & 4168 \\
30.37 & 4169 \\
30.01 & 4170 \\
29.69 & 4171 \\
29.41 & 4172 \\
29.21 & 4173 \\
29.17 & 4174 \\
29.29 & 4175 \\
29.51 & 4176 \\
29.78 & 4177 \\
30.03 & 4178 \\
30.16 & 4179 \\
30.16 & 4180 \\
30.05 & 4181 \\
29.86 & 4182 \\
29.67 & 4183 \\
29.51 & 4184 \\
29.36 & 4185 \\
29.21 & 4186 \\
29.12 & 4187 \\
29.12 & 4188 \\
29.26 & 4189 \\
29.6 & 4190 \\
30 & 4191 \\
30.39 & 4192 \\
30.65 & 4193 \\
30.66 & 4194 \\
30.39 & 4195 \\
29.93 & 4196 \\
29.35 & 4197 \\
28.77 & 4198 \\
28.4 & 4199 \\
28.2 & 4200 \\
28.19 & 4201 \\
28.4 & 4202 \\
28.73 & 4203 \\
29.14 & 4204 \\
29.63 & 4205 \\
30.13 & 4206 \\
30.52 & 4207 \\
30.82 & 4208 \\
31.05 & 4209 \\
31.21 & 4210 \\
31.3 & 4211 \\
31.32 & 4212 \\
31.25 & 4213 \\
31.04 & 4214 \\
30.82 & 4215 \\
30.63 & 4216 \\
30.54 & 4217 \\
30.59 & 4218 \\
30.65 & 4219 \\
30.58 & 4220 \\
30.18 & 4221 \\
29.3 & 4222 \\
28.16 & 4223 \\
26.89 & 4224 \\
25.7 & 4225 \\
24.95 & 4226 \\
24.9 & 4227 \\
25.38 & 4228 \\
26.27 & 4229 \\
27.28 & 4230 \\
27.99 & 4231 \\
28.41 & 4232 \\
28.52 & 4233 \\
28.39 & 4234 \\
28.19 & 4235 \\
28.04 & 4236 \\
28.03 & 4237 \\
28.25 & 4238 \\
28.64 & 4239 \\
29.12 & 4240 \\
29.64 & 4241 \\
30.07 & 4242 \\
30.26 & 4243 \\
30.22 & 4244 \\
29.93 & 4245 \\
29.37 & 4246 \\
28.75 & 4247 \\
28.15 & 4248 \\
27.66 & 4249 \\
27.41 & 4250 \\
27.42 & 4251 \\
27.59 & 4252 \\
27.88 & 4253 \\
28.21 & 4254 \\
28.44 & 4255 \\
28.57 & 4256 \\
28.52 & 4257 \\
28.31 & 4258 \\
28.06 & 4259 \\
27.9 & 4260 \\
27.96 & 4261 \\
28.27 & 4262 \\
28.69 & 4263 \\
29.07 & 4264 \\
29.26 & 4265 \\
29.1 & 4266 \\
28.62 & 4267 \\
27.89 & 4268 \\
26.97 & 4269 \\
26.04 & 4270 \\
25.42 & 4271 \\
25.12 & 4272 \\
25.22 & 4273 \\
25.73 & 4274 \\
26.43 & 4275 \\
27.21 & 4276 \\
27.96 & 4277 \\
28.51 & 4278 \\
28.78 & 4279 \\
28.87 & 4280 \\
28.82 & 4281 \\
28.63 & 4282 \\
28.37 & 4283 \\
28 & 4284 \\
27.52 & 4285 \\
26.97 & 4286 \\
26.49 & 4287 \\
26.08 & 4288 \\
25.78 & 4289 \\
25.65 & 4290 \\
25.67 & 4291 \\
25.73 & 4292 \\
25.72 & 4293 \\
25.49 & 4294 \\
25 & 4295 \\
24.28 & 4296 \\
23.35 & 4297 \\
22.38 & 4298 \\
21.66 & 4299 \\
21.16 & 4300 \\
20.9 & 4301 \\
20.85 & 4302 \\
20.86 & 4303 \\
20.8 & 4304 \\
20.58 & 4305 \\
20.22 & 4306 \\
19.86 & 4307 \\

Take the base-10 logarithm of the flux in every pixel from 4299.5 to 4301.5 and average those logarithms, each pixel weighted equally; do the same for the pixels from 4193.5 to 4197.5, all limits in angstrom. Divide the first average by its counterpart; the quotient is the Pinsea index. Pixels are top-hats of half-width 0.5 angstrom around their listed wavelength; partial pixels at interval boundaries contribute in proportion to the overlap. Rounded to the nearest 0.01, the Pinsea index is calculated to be 0.89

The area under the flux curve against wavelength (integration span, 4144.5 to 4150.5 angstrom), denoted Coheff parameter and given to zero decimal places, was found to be 181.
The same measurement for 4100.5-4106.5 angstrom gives 155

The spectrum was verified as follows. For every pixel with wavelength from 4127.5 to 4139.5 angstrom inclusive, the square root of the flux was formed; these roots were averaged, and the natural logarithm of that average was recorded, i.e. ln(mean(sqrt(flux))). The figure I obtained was 1.699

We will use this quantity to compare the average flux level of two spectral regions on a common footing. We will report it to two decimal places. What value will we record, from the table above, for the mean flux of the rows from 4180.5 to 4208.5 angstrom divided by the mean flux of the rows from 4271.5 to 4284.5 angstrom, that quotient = 1.07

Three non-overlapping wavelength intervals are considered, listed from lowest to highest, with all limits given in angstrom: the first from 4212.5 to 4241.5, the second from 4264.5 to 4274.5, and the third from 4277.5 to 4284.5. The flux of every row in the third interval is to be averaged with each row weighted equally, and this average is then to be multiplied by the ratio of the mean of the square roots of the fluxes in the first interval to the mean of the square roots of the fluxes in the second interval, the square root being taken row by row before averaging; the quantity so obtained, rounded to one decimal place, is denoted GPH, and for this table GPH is 29.4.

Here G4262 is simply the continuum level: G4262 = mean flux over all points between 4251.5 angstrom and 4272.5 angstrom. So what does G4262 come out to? 27.9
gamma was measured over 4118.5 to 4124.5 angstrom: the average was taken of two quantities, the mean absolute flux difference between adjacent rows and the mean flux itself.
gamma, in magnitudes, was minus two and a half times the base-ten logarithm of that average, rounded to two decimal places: -2.98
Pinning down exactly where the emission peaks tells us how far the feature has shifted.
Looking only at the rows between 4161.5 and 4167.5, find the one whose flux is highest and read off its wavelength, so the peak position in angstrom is 4163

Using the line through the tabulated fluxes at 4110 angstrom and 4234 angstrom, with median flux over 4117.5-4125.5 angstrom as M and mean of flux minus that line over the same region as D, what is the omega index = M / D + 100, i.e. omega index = 297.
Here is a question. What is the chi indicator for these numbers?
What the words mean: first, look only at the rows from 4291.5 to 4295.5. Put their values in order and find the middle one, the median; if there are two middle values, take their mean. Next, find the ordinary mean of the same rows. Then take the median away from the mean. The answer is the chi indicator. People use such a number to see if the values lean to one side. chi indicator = -0.12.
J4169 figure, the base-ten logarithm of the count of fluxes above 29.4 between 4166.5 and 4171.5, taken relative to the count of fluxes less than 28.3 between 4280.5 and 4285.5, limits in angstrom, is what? 0.40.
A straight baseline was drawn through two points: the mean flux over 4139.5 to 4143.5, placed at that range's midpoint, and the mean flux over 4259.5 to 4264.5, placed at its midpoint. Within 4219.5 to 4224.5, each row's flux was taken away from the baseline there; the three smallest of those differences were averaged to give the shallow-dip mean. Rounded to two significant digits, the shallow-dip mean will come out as -1.1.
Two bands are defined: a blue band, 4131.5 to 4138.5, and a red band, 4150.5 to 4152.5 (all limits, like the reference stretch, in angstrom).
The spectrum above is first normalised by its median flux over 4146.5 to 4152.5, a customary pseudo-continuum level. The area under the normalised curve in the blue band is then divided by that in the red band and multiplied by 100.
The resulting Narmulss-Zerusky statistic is 348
